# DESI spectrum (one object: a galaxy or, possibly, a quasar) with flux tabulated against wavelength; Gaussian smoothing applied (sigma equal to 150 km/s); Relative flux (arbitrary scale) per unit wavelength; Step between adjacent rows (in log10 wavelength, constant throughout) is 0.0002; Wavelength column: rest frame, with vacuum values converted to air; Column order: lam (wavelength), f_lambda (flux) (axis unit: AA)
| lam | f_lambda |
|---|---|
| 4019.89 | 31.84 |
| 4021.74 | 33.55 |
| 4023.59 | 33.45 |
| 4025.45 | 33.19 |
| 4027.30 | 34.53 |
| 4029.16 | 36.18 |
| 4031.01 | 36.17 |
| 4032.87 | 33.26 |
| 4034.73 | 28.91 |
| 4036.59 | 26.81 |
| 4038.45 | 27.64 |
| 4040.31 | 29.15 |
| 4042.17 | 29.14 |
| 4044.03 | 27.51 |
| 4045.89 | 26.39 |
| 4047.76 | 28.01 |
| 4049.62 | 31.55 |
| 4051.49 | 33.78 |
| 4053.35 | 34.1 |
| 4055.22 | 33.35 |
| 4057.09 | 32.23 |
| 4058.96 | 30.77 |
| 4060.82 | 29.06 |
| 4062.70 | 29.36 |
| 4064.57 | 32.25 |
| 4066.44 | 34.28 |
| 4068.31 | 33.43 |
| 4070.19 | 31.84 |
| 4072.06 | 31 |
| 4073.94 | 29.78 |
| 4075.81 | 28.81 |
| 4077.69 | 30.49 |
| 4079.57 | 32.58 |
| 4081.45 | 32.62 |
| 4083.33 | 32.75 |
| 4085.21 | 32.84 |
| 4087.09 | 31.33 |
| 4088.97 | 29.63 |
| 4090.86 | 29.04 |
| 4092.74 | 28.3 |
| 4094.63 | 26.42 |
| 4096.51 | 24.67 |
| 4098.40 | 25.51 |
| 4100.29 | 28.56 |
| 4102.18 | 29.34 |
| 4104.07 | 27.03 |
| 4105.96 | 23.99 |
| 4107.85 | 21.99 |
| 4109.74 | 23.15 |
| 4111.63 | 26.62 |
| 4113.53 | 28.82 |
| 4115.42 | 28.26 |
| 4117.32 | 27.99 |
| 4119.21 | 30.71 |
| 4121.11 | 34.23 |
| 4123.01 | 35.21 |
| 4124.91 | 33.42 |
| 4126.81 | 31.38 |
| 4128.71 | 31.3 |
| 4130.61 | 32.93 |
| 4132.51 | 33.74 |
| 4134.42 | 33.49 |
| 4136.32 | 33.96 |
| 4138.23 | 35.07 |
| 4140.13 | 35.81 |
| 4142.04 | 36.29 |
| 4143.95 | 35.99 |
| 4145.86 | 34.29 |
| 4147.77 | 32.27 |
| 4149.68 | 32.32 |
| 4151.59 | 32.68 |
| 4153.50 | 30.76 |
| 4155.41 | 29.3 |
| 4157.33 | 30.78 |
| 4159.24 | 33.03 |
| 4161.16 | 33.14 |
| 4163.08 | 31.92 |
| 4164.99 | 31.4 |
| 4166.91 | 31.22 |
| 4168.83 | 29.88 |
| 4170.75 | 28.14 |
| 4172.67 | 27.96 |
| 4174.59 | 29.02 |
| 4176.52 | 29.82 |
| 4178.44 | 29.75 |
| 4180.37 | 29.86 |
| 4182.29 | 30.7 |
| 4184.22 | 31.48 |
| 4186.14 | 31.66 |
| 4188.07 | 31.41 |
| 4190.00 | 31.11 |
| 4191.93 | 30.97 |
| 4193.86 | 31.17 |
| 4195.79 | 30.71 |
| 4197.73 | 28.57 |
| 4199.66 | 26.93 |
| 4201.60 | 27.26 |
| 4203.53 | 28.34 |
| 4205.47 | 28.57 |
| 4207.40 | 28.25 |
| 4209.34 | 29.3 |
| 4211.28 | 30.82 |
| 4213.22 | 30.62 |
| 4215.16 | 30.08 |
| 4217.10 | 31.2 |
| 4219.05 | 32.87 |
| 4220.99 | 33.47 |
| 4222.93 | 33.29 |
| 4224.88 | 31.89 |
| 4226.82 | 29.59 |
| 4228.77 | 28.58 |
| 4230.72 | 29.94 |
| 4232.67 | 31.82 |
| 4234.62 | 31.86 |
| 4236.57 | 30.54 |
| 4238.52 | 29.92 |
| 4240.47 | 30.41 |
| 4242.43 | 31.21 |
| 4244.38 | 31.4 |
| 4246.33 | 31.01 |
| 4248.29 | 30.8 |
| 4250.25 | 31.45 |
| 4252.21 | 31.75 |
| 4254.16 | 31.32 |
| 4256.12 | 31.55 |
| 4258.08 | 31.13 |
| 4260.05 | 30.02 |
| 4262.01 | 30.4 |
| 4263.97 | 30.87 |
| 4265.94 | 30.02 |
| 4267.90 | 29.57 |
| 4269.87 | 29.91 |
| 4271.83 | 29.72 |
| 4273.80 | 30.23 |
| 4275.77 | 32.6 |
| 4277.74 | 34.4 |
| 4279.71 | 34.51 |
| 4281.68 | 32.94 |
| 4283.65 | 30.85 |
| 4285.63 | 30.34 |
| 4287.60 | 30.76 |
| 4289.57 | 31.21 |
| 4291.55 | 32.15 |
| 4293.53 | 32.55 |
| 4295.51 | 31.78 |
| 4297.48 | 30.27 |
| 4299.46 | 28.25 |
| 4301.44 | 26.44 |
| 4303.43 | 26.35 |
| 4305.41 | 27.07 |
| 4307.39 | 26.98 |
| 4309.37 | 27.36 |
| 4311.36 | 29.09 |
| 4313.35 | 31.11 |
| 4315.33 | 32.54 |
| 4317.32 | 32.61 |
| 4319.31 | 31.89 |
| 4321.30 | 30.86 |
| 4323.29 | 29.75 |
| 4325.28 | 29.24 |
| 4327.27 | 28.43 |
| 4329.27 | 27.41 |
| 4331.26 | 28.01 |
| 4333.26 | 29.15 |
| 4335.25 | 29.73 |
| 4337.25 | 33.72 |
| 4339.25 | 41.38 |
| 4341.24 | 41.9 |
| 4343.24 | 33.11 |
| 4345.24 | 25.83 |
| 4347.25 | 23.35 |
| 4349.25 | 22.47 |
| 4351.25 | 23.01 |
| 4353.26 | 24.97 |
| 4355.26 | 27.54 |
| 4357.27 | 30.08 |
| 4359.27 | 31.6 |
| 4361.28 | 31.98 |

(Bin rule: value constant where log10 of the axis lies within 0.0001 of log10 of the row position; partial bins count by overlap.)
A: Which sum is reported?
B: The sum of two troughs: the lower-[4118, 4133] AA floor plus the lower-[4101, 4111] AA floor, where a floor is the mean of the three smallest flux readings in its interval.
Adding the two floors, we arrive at 54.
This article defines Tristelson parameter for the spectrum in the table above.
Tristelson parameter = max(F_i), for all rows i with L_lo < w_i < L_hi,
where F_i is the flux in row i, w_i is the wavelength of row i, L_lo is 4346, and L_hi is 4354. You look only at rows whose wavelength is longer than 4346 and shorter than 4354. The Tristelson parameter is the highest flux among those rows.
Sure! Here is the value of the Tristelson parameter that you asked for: 24.97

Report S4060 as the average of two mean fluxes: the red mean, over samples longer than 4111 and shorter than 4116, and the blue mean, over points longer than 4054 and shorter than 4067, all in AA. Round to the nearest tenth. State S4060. 29.8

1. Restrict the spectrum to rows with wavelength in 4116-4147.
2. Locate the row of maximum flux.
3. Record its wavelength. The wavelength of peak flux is 4142.04 AA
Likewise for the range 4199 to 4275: 4220.99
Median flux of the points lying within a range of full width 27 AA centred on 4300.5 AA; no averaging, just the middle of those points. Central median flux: 29.7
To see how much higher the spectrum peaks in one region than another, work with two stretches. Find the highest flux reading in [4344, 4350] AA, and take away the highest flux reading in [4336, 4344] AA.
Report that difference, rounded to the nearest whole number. -16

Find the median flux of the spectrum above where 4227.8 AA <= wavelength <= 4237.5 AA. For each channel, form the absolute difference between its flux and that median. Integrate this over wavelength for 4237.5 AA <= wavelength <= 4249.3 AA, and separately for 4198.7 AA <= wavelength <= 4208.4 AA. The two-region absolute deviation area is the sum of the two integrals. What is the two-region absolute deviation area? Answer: 32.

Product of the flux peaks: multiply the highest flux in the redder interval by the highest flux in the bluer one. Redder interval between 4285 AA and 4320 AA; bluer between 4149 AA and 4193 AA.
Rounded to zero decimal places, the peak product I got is 1081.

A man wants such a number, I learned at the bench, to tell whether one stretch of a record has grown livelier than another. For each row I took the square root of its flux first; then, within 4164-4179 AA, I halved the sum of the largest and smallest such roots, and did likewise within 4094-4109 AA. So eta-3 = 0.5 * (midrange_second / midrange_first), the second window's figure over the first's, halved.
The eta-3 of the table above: 0.464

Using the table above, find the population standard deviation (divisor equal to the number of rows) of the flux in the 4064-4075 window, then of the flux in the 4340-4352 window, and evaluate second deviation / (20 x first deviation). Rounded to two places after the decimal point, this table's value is 0.24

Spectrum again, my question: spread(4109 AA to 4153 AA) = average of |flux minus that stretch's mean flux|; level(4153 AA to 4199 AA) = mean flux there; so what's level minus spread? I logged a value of 28.0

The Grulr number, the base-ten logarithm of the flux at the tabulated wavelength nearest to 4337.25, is 1.53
